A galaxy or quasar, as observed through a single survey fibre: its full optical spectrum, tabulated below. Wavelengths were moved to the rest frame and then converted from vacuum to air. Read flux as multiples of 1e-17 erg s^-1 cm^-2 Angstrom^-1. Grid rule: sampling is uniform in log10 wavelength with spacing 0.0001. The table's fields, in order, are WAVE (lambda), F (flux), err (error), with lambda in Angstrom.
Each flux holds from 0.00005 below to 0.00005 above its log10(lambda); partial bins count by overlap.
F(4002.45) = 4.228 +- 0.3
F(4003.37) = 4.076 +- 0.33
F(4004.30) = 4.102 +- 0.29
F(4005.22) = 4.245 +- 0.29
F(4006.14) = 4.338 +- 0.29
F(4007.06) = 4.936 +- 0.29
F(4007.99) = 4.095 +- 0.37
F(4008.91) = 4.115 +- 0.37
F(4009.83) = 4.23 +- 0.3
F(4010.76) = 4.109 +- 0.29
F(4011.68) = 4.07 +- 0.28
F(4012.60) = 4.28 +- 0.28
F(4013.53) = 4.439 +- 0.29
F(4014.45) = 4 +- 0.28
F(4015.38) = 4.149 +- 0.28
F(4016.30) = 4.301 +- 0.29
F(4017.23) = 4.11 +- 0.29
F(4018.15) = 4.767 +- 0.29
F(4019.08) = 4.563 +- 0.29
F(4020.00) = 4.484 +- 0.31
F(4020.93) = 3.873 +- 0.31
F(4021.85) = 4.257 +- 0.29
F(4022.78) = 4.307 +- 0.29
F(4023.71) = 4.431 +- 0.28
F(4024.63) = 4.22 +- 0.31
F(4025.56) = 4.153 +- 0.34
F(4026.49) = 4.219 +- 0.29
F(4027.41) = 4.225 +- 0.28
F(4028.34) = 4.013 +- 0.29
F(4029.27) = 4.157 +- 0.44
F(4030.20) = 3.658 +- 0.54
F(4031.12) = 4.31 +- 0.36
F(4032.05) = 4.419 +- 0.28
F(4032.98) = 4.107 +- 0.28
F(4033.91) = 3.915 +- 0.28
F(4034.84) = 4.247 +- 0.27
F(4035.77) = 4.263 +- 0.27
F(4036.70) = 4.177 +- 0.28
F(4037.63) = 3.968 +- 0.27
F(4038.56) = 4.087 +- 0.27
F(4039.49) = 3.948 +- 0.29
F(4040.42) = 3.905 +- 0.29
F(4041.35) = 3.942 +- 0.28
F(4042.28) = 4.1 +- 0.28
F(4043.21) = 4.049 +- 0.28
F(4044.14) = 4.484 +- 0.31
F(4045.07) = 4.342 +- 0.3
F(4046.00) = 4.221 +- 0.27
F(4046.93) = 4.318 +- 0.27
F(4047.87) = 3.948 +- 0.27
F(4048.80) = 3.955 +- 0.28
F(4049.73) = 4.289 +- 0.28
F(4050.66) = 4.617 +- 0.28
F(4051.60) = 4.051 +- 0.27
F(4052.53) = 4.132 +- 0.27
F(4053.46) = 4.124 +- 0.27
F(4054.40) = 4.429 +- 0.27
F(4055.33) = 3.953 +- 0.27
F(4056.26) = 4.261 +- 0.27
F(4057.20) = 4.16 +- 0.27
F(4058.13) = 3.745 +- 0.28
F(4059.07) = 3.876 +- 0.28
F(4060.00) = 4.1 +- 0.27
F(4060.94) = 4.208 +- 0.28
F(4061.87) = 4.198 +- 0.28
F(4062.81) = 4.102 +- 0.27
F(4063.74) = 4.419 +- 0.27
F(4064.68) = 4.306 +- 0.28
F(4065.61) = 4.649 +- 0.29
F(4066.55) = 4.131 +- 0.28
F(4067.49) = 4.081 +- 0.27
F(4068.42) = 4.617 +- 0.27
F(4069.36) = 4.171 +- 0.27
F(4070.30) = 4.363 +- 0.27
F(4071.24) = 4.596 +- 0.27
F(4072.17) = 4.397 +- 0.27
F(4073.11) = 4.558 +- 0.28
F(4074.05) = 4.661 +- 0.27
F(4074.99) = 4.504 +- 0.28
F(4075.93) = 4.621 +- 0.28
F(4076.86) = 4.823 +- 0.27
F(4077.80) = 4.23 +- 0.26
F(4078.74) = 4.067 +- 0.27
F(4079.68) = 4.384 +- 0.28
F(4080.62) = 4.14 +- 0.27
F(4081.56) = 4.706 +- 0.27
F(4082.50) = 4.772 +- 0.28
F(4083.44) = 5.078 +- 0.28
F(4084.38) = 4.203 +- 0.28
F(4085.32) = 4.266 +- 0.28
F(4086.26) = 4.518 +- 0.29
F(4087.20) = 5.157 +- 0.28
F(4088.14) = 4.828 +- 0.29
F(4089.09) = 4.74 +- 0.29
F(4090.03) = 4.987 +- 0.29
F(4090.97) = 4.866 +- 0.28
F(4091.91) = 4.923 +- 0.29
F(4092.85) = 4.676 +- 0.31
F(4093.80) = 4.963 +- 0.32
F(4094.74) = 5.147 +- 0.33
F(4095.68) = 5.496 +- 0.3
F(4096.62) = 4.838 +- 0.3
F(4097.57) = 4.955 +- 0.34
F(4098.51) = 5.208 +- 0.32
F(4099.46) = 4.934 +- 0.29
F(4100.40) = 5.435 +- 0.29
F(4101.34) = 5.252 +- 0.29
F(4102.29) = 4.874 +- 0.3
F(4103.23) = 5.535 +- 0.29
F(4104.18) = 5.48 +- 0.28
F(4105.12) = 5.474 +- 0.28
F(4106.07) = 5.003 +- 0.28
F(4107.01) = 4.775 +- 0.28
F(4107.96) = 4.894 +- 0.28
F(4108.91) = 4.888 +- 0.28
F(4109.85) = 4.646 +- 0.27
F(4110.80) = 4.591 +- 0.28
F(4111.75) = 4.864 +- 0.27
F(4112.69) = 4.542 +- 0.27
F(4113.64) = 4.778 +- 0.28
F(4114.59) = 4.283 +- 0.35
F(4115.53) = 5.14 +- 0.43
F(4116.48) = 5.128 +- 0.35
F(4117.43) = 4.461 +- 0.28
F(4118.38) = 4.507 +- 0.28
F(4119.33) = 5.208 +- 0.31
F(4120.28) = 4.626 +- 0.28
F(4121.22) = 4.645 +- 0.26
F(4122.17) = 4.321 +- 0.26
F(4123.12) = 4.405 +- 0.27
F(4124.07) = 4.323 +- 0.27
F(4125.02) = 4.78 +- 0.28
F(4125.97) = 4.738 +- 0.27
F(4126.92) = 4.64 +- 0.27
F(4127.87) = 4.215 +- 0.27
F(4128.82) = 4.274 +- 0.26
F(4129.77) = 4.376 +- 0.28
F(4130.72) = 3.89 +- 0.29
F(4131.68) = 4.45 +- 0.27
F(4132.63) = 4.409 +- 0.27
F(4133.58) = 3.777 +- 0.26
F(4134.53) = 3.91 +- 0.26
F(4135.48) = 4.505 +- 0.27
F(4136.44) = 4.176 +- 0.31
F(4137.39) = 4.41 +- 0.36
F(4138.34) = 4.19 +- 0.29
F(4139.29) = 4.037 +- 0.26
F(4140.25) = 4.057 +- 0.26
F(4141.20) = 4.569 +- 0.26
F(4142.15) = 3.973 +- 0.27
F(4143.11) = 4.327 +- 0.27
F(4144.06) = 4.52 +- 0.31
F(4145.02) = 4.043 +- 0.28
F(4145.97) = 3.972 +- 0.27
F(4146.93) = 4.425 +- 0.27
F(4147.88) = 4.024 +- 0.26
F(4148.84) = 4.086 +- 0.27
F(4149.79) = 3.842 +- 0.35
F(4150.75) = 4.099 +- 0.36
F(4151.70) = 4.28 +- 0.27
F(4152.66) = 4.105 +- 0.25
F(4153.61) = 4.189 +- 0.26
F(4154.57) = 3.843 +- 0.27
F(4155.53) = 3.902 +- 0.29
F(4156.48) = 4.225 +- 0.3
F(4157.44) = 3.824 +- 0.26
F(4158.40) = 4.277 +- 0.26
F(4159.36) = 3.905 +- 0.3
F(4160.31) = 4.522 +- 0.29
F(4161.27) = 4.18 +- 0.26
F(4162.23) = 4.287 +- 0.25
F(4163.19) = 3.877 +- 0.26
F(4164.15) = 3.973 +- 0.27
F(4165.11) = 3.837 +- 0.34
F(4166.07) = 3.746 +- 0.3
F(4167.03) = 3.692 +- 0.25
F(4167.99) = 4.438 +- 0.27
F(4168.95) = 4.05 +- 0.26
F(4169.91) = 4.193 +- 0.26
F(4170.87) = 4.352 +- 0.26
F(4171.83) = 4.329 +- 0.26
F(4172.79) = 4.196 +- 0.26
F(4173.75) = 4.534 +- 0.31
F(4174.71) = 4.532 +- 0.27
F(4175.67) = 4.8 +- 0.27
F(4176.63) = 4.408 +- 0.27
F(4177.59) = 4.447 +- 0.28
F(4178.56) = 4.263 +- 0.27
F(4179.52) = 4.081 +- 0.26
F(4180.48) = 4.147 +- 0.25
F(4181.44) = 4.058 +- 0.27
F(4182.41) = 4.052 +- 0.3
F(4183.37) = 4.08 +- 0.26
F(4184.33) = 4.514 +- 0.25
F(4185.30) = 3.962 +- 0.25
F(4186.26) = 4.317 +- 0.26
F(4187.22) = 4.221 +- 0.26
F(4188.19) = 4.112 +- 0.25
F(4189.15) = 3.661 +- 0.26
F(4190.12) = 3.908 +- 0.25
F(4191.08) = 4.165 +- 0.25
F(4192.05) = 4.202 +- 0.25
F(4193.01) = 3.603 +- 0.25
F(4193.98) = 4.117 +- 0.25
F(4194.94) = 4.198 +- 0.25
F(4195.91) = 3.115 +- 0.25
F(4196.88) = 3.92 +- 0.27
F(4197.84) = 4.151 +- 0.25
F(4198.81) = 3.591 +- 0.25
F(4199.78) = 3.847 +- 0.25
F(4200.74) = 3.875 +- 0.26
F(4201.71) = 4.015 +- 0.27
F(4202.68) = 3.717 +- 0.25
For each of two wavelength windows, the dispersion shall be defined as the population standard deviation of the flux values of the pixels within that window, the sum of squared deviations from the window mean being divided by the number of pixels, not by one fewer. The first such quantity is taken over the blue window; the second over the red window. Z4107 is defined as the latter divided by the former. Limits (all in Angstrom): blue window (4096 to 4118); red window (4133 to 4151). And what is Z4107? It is 0.70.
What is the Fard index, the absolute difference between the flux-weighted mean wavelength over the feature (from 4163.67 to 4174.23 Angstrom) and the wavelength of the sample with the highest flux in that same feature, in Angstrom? 4.7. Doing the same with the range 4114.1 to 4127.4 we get 1.4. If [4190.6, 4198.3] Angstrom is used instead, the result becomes 2.4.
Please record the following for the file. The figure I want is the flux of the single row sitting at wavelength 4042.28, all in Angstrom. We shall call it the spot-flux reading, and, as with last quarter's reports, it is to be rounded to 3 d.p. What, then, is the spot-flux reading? 4.100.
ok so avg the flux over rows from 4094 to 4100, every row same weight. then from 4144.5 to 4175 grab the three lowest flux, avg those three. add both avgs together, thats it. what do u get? 8.85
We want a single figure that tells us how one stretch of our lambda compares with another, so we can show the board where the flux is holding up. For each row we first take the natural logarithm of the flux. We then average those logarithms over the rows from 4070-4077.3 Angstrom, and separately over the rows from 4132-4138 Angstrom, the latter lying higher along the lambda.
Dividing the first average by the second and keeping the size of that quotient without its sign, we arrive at 1.06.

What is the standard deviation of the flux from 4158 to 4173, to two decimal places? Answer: 0.25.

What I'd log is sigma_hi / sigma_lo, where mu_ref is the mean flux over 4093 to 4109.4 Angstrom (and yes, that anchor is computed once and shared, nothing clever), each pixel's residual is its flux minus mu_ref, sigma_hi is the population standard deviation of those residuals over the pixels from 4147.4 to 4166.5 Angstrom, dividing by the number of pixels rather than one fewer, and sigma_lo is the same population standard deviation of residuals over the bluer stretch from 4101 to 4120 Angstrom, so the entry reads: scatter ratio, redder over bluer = 0.6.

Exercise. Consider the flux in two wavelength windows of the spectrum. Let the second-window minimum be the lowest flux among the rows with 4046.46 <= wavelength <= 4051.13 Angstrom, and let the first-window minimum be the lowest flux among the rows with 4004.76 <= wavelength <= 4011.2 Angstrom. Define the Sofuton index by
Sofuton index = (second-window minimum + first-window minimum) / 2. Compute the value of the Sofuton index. 4.02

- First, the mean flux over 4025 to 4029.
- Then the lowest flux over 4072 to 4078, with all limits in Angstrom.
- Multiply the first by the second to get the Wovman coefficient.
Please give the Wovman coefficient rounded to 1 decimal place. 17.6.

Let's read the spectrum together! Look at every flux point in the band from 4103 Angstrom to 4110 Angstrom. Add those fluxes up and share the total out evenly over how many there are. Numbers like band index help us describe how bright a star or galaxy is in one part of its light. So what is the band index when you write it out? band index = 5.09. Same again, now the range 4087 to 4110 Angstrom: 5.04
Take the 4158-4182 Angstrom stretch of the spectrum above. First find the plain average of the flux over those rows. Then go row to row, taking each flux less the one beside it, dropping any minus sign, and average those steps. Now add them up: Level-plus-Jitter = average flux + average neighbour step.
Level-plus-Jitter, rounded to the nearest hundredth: 4.43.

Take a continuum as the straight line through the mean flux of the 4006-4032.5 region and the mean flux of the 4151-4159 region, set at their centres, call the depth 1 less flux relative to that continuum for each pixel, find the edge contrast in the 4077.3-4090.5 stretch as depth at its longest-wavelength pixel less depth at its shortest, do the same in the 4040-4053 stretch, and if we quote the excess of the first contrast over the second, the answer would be -0.13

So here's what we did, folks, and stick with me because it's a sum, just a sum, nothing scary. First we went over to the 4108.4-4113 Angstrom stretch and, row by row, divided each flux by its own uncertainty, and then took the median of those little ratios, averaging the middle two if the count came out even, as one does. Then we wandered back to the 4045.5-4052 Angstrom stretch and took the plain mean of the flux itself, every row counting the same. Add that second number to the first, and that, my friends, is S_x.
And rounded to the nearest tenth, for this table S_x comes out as 21.4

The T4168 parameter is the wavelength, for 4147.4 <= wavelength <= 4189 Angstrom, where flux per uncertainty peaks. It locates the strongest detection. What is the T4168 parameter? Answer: 4184.33 Angstrom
